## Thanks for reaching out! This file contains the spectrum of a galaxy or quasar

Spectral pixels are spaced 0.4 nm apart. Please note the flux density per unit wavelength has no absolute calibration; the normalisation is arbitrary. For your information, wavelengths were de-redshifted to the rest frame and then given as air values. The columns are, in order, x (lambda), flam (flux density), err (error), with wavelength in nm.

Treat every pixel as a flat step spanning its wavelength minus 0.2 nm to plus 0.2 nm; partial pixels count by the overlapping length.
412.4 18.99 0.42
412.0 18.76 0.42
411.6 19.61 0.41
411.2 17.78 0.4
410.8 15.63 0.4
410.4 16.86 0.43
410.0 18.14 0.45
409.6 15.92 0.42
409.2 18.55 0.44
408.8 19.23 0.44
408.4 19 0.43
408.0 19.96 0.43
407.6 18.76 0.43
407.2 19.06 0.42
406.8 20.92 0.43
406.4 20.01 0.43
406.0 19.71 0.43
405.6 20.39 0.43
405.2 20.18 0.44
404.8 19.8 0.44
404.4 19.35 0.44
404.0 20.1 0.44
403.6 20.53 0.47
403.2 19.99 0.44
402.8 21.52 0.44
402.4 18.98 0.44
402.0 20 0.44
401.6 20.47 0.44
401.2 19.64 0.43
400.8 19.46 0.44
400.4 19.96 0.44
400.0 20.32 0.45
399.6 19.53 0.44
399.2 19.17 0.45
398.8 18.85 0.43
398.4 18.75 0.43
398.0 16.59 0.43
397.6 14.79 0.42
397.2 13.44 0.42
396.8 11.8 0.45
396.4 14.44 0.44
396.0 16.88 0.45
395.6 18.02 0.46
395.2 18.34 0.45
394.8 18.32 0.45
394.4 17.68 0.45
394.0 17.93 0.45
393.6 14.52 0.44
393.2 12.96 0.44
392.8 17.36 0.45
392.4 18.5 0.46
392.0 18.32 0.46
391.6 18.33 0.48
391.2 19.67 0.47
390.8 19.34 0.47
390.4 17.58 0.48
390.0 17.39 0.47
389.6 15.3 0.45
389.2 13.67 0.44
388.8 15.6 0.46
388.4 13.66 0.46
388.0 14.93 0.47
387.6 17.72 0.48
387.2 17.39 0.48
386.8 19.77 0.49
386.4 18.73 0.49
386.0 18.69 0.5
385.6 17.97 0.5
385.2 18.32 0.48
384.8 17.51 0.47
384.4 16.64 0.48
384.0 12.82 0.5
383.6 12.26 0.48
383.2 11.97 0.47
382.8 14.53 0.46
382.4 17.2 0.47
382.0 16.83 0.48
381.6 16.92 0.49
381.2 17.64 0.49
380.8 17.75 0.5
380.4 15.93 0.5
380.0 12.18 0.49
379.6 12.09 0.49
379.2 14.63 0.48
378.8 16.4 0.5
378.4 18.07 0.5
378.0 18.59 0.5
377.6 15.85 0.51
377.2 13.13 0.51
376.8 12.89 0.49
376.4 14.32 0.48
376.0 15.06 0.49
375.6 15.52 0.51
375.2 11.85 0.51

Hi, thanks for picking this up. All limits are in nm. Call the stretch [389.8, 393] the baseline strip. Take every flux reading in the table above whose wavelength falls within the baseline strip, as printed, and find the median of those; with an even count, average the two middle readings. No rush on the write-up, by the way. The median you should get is 18.3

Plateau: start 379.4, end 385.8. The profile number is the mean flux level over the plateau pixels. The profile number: 15.5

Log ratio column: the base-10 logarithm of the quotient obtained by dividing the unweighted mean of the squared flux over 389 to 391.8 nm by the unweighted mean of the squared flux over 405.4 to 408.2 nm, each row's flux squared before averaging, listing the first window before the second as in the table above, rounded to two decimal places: -0.11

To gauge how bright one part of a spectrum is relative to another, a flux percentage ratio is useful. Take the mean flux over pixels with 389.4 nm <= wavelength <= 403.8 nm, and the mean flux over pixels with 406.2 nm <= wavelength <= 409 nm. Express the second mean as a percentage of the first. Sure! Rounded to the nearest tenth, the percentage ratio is 109.2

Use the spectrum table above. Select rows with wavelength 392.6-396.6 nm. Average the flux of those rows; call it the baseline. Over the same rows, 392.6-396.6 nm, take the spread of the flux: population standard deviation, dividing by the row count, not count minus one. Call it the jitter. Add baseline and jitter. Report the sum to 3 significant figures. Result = 18.5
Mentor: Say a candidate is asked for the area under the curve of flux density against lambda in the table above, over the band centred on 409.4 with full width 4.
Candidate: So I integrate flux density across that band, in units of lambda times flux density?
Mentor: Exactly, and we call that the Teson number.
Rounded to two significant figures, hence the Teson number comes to 72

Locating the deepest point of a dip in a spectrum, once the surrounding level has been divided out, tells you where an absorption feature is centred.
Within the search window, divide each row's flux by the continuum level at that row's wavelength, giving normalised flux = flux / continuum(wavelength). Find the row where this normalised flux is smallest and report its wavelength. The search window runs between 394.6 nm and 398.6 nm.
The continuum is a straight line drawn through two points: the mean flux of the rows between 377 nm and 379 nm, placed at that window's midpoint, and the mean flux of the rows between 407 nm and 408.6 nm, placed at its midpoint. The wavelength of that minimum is 396.8 nm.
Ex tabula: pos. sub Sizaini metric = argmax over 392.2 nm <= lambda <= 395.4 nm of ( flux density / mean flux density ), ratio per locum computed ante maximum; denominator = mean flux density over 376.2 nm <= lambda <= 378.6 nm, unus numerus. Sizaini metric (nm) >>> 392.4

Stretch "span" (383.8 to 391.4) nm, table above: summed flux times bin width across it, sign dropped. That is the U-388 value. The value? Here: 129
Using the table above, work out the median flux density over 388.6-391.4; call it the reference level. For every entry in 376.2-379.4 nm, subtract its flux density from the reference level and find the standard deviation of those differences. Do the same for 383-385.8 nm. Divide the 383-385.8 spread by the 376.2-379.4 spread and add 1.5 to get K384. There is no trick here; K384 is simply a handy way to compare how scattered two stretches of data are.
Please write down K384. 2.8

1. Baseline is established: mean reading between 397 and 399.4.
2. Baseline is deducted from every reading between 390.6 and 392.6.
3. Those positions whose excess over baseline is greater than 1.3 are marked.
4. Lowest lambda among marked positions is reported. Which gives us 390.8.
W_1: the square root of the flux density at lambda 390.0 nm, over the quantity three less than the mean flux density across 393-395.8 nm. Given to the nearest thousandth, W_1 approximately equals 0.302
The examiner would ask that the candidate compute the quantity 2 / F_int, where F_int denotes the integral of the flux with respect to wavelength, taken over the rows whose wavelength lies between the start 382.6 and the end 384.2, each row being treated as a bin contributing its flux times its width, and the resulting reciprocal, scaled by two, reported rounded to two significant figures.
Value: 0.097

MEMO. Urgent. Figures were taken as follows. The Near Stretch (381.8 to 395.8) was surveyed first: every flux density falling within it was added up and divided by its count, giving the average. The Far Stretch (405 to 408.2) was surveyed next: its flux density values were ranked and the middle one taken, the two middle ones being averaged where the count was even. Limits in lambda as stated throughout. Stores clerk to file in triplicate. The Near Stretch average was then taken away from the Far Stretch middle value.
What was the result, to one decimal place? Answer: 3.2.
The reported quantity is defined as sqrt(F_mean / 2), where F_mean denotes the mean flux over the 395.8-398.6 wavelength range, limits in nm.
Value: 2.8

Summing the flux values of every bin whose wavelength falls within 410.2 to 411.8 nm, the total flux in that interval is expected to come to 70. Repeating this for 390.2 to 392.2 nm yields 93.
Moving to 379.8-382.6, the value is 114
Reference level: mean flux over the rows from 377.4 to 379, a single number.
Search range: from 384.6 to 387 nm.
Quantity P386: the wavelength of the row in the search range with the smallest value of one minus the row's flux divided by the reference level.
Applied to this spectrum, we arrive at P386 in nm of 386.8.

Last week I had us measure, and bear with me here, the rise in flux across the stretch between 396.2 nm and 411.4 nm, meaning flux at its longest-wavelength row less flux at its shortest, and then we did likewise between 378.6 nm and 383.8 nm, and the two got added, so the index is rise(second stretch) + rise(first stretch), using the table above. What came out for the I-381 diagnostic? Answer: -1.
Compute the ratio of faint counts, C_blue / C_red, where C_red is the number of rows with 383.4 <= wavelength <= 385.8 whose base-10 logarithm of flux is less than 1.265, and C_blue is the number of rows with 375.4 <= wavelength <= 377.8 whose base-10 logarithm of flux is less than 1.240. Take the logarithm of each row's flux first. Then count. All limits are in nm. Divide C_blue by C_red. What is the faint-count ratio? 1.0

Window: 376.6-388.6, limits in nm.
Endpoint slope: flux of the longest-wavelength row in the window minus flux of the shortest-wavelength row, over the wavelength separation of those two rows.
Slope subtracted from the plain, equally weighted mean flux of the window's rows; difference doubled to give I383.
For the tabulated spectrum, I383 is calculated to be 32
